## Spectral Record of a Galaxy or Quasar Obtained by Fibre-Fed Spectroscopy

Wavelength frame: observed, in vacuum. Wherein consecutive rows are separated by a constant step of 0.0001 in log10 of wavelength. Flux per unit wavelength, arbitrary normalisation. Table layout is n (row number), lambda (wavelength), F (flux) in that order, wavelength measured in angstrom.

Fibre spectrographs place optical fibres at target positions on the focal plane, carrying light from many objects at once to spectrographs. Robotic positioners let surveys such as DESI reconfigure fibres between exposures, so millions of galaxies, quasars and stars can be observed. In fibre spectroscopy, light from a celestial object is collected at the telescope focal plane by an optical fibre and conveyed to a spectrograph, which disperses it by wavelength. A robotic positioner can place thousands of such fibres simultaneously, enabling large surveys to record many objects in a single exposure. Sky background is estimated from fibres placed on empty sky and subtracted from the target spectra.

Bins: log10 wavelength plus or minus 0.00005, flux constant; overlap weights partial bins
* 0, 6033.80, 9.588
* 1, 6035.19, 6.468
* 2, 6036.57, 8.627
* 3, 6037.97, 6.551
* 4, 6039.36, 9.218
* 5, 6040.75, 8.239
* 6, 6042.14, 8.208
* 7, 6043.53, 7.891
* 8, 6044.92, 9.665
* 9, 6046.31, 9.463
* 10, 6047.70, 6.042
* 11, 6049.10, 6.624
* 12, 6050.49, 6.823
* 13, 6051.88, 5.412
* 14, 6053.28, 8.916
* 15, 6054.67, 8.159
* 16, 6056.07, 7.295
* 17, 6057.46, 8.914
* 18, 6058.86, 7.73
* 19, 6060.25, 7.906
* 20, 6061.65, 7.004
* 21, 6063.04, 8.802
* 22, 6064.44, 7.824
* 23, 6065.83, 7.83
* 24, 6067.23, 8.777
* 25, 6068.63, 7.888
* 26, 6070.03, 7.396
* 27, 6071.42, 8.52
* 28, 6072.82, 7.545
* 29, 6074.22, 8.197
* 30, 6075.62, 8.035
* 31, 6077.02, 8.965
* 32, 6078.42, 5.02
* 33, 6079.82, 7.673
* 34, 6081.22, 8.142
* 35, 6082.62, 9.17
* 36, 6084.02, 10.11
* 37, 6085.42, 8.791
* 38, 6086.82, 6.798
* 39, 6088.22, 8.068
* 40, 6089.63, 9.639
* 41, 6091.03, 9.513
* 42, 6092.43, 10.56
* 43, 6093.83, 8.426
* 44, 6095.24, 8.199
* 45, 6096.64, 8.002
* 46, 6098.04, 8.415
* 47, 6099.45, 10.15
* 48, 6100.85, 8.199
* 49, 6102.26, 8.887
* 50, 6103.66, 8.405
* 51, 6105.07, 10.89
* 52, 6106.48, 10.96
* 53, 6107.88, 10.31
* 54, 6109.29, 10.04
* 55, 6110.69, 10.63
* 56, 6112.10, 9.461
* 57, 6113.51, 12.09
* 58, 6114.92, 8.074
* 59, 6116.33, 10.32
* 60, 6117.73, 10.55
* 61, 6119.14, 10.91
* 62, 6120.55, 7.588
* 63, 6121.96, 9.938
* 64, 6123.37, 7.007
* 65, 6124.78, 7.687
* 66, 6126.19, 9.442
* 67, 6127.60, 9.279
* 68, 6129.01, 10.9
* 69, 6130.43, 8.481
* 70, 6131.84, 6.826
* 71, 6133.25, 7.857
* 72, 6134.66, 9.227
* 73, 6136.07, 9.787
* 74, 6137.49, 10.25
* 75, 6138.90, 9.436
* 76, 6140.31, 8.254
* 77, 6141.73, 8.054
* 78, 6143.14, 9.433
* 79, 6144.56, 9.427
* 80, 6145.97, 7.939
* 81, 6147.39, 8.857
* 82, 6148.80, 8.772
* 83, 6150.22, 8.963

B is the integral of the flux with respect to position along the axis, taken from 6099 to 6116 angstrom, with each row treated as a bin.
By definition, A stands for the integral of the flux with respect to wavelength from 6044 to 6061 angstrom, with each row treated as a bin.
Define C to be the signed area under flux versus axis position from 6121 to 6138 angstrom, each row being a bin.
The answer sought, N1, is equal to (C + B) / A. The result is 2.41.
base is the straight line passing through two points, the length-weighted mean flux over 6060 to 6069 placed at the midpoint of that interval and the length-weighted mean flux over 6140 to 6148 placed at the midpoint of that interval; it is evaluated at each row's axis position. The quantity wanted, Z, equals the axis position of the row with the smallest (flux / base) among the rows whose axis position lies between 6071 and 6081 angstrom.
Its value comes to 6078.42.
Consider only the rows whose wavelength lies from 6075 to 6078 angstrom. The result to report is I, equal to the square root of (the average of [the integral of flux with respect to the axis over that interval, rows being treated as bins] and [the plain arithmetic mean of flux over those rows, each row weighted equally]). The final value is 4.07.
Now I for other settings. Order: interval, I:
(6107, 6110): 4.52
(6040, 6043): 4.06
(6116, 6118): 3.96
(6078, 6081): 3.65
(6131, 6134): 3.85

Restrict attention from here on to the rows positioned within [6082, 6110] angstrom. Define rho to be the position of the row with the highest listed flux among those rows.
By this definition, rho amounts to 6106.48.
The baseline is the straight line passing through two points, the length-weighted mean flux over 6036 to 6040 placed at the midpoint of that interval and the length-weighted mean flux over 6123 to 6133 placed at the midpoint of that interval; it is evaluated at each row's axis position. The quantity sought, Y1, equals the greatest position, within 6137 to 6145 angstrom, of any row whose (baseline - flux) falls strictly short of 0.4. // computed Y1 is 6144.56 angstrom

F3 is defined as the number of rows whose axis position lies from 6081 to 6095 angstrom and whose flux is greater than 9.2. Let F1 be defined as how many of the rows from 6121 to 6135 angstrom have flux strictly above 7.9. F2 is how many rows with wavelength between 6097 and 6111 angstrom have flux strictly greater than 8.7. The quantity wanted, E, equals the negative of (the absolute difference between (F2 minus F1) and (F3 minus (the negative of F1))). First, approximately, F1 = 6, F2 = 7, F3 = 4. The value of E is -9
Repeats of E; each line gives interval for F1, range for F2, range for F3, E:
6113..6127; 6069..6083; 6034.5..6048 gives -15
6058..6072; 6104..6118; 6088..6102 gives -3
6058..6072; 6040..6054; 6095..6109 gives -9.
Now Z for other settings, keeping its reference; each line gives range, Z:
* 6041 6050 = 6047.70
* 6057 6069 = 6061.65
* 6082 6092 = 6086.82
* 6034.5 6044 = 6035.19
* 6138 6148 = 6145.97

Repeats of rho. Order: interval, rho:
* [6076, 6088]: 6084.02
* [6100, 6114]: 6113.51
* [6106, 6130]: 6113.51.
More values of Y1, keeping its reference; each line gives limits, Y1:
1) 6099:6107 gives 6106.48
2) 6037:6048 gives 6046.31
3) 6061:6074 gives 6071.42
